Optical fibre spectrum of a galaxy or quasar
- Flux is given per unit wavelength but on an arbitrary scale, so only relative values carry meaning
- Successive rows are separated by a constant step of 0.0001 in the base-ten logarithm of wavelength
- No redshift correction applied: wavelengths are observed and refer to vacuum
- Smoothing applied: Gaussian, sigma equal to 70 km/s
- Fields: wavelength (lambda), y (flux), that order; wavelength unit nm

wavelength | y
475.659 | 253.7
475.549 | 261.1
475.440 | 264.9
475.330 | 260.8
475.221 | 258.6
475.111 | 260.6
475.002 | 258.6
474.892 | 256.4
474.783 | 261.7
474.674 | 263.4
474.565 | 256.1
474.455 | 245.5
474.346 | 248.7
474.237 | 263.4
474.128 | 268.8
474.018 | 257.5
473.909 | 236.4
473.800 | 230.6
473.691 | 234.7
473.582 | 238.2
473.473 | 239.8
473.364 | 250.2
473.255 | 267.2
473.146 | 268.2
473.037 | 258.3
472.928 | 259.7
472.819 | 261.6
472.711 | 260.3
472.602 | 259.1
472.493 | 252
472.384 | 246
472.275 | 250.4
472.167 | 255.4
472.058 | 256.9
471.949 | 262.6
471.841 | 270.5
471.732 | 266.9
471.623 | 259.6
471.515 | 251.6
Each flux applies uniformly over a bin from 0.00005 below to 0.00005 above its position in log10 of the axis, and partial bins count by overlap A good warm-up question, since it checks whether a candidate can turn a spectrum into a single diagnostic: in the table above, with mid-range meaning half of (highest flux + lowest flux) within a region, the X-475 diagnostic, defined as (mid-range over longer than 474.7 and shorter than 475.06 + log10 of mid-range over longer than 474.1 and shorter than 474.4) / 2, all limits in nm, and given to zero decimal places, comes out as 131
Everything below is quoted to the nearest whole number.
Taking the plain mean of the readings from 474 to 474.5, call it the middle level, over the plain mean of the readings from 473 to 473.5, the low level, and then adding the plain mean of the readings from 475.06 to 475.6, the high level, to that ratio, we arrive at 262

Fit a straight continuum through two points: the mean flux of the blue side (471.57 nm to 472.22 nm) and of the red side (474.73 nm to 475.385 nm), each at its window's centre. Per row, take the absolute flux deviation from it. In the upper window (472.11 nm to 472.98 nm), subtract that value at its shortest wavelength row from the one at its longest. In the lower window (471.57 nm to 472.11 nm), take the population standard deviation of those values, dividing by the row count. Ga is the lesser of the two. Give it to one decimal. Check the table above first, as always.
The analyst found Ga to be -4.9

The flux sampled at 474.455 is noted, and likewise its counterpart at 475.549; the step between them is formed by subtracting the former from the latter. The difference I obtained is 15.6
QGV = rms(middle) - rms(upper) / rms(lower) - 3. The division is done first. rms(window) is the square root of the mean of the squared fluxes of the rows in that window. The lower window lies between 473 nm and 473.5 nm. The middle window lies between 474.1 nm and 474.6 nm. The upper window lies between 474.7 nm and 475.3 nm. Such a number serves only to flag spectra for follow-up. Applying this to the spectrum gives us 252.6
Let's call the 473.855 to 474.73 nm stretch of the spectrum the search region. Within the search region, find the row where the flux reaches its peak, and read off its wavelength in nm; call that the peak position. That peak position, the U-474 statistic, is 474.128 nm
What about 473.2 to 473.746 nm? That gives 473.255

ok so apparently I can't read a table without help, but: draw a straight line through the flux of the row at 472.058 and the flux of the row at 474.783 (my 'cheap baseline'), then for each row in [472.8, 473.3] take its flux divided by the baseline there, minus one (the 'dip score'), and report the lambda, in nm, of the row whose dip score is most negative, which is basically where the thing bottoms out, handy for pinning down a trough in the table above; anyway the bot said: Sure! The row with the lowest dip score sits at 473.037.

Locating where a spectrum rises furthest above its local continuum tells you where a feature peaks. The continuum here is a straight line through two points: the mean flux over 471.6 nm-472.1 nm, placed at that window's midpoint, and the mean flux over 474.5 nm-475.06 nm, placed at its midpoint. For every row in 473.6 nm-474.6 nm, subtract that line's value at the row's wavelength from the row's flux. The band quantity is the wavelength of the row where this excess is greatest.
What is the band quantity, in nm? 474.128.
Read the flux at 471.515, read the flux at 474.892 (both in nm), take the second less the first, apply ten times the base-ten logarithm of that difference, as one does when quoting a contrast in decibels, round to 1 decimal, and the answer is 6.8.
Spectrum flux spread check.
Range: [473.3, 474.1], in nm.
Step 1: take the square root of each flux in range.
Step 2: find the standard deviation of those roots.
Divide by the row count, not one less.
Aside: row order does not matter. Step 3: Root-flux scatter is 0.28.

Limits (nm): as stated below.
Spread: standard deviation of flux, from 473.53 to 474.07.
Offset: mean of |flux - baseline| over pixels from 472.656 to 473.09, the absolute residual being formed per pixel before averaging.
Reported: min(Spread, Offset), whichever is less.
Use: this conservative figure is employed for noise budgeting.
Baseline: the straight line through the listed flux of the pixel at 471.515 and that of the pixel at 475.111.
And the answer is 5.0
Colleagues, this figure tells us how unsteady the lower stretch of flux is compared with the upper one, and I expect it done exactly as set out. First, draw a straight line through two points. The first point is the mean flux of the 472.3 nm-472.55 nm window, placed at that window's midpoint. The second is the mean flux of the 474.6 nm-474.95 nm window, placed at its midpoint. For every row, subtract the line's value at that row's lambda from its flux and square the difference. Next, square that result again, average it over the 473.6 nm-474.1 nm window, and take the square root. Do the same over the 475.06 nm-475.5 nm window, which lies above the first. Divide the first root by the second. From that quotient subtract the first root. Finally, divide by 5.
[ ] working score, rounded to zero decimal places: -75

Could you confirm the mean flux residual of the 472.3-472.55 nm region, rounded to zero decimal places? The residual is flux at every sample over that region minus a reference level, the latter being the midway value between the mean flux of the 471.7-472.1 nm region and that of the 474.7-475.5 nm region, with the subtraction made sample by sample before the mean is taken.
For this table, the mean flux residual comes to -13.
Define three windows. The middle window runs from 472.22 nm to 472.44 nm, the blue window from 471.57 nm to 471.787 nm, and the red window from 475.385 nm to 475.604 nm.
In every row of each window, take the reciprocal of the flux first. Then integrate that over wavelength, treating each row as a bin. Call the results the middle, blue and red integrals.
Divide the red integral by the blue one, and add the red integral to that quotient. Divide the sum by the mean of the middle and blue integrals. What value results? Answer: 1187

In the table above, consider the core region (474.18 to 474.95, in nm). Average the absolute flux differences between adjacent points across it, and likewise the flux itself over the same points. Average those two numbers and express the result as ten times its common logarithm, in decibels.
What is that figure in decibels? 21.2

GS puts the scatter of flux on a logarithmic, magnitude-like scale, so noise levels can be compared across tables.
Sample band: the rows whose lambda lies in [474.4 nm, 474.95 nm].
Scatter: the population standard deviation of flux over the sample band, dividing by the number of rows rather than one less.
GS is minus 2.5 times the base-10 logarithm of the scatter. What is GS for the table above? -1.99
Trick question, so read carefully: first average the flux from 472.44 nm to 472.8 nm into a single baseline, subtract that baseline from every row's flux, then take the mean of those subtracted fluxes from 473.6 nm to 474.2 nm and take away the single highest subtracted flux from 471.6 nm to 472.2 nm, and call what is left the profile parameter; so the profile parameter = -25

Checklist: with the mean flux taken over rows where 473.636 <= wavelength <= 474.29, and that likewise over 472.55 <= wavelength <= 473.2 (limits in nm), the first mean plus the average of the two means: 503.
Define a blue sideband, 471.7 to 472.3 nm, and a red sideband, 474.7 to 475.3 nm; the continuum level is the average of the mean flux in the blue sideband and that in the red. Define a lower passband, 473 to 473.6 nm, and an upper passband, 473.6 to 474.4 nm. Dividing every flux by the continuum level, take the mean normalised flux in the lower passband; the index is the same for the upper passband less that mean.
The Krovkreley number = -0.02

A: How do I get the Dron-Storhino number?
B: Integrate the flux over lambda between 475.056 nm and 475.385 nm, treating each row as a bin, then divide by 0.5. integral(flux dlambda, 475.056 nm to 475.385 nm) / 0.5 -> 171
